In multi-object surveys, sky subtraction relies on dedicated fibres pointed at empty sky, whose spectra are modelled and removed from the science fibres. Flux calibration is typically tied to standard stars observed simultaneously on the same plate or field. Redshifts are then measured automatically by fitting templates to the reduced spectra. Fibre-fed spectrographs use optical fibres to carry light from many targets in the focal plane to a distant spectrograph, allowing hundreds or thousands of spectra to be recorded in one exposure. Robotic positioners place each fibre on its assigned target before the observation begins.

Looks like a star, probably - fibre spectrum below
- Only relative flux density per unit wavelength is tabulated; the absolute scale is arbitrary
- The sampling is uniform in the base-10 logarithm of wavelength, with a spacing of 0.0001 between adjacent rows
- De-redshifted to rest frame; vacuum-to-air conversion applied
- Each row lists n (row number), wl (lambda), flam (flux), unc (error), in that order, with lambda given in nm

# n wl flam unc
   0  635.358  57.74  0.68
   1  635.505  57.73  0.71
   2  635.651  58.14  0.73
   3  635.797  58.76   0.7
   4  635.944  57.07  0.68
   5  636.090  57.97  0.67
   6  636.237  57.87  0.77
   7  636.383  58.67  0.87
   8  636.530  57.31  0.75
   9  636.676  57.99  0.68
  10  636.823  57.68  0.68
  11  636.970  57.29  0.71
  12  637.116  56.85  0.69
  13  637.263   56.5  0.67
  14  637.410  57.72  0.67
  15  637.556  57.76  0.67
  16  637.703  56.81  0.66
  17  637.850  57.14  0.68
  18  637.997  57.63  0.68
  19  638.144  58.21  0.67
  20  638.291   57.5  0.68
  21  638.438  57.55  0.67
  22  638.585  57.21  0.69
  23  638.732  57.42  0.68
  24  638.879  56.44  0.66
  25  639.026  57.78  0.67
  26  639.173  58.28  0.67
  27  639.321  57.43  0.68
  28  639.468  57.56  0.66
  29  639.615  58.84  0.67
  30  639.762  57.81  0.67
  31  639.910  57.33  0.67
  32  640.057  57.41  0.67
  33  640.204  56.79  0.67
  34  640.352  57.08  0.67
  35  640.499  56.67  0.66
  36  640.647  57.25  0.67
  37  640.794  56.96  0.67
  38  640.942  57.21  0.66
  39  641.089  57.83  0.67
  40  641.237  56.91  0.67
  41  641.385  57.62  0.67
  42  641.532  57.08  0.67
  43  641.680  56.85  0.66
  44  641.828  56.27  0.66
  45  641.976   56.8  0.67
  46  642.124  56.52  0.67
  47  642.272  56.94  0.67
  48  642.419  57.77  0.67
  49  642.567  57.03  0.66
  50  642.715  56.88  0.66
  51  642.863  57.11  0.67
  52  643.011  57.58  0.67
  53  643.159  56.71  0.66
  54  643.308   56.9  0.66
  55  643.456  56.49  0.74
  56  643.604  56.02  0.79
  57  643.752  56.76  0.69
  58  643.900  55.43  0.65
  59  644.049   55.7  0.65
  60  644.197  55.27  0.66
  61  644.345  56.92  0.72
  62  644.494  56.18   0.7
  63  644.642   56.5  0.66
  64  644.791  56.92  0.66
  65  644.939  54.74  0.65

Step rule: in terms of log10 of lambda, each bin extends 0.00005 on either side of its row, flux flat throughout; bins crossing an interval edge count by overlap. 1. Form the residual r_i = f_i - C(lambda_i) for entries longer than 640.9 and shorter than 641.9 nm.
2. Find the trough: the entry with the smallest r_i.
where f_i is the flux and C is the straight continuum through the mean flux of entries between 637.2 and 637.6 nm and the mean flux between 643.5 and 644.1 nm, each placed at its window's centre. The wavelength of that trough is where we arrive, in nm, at 641.828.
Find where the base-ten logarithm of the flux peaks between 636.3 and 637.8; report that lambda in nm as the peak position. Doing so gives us 636.383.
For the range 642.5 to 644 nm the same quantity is 643.011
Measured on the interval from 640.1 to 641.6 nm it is 641.089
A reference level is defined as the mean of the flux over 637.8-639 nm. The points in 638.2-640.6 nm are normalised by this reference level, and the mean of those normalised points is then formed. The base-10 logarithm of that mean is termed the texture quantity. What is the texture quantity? 0.000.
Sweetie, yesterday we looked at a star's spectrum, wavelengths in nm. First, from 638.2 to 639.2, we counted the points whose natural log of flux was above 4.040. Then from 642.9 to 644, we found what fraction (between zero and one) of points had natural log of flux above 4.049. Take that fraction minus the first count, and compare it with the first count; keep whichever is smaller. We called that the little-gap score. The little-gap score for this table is -5.9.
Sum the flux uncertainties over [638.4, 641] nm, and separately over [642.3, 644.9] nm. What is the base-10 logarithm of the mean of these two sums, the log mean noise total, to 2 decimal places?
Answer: 1.07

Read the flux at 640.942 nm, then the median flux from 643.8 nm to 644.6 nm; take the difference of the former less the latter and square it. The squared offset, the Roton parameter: 2.3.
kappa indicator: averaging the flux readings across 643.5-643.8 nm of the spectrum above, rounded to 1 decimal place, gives 56.4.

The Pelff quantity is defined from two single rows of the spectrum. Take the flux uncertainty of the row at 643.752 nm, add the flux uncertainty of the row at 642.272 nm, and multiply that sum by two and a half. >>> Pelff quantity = 3.40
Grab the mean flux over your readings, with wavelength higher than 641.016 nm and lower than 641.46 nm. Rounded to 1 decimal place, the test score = 57.5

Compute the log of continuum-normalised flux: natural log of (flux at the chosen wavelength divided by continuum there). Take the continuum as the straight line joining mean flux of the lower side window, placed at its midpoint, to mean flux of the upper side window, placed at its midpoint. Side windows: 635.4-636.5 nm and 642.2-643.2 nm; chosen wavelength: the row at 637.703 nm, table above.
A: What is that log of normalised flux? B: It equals -0.017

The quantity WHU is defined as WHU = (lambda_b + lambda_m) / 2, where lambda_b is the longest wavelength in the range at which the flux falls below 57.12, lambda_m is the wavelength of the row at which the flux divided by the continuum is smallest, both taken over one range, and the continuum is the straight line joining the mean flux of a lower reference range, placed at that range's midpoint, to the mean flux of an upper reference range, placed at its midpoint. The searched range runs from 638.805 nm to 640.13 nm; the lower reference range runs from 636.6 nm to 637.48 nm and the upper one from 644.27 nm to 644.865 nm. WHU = 638.88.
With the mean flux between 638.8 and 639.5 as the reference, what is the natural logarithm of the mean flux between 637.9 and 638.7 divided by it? 0.002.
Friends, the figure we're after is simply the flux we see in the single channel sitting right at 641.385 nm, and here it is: 57.62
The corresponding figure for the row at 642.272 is 56.94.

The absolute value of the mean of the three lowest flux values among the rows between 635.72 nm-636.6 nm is 57.4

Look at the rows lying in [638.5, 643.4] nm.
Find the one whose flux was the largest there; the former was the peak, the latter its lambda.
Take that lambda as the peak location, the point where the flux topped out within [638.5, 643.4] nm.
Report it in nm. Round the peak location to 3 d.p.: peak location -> 639.615 nm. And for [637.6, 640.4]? 639.615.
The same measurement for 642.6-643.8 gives 643.011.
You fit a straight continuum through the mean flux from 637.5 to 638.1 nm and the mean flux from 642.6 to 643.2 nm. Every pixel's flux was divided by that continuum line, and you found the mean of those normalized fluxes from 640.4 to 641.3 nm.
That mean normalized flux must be 1.00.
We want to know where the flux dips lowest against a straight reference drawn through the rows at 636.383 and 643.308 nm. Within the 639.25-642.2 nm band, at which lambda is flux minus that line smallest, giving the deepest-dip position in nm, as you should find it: 641.828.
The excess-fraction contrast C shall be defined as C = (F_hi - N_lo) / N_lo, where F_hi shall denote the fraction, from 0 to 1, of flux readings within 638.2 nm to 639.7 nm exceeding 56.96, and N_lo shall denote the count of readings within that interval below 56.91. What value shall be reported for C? -0.10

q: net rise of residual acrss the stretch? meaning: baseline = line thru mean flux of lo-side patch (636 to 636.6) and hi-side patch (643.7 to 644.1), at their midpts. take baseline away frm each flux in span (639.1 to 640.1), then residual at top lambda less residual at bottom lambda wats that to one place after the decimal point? -0.6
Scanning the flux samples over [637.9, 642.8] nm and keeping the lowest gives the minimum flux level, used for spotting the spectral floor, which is 56.27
